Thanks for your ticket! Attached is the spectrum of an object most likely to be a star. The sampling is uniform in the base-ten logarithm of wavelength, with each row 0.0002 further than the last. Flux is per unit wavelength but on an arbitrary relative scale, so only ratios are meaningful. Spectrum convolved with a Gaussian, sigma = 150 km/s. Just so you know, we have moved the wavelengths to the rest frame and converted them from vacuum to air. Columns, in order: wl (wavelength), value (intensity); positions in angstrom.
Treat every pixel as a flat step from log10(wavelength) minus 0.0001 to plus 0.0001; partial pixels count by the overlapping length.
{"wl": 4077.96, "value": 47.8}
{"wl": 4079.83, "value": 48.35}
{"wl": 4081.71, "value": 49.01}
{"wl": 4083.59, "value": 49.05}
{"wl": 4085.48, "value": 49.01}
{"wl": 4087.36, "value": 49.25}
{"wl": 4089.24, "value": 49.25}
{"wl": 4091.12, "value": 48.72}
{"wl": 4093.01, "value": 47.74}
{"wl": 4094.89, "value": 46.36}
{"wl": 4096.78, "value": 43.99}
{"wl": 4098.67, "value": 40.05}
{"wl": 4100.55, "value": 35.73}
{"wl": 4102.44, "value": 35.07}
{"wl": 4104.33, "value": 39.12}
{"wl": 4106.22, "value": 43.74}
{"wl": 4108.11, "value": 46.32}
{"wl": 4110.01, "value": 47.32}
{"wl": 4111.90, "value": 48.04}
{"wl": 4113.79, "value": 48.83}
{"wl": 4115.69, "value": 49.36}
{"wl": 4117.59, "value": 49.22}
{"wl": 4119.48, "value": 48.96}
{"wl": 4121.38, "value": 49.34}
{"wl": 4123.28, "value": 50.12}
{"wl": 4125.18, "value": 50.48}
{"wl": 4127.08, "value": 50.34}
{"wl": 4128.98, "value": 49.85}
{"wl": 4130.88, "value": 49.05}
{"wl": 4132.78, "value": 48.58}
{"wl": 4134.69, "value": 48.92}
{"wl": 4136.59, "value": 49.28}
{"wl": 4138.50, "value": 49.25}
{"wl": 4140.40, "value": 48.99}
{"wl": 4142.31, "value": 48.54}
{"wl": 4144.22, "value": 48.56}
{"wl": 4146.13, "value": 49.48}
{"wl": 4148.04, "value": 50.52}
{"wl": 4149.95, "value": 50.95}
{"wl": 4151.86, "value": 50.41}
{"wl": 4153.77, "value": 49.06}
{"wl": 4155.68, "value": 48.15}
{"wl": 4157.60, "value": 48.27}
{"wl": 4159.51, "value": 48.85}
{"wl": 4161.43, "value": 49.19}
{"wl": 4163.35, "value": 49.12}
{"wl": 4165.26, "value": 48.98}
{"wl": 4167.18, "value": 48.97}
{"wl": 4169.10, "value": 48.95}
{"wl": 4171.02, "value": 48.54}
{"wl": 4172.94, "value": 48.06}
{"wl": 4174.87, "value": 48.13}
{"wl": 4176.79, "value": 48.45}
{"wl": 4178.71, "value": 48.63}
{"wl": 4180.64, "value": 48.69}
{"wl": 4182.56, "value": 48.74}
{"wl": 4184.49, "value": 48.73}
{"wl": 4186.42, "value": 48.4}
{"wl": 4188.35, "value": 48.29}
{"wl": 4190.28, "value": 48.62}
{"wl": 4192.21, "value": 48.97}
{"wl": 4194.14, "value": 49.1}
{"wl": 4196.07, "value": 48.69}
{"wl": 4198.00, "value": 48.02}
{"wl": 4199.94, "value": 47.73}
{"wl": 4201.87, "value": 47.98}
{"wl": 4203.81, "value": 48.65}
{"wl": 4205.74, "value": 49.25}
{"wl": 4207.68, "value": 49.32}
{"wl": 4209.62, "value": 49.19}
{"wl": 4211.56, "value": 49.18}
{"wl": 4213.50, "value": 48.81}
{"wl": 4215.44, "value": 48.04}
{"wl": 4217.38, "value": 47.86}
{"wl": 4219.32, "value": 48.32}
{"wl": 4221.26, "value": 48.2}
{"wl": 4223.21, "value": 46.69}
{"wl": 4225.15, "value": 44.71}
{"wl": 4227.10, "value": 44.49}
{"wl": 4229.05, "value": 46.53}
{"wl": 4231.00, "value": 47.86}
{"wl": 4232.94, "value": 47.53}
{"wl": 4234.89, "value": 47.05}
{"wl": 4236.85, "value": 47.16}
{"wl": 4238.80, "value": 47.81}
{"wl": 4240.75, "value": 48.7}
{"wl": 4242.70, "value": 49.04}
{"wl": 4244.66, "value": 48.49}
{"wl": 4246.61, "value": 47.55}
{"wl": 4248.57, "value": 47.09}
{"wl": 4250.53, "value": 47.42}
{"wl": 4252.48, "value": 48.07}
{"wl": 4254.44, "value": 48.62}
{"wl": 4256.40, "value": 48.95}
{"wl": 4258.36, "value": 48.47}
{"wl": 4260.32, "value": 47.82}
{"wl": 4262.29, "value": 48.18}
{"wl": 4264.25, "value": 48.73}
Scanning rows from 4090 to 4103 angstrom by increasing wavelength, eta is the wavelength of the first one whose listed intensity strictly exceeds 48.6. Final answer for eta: 4091.12 angstrom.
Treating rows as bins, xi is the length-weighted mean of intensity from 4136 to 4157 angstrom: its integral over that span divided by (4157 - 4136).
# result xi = 49.4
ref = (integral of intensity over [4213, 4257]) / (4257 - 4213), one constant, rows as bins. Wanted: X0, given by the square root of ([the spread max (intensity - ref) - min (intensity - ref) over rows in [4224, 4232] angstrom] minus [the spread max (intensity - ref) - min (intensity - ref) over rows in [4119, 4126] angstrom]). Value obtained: 1.4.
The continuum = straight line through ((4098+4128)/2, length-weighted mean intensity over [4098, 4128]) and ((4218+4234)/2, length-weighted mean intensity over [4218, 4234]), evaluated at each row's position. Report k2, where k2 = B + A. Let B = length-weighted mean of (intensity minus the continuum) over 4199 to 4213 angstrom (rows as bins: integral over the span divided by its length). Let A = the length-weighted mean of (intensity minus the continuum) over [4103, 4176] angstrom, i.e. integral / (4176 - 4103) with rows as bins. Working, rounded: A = 2.51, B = 2.1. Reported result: 4.6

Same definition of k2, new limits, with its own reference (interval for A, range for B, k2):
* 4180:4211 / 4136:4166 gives 5.2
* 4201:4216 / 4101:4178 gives 4.3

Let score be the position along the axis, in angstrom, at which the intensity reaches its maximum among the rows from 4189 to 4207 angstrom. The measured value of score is 4205.74 angstrom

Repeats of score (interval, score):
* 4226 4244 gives 4242.70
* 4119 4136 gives 4125.18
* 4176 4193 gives 4192.21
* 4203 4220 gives 4207.68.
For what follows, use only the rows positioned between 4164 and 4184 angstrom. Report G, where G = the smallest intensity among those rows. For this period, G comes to 48.06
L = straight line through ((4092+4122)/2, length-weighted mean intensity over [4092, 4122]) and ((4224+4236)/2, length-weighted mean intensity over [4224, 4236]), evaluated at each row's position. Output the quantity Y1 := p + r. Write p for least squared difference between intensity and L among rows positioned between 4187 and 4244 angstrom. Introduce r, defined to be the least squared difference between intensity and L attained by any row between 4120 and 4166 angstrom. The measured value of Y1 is 7.1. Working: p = 0.0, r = 7.1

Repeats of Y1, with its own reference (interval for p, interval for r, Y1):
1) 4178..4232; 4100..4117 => 1.4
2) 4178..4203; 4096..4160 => 3.6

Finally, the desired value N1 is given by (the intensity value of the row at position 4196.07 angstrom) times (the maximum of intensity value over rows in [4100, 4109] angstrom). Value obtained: 2255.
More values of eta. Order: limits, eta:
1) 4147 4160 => 4148.04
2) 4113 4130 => 4113.79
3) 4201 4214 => 4203.81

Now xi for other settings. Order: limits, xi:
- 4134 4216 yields 48.9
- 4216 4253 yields 47.4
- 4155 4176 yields 48.6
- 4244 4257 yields 48.0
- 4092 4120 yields 44.6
